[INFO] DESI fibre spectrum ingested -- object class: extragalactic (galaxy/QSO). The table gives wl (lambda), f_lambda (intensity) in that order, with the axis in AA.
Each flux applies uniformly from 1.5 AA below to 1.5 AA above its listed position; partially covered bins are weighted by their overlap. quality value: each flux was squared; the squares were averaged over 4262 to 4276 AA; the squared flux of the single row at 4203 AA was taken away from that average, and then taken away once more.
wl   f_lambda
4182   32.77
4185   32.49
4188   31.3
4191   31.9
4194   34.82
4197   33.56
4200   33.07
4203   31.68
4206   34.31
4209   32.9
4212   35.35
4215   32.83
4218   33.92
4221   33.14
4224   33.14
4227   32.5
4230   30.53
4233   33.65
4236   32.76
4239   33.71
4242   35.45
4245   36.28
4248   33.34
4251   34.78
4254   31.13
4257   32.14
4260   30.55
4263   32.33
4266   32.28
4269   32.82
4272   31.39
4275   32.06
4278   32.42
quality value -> -972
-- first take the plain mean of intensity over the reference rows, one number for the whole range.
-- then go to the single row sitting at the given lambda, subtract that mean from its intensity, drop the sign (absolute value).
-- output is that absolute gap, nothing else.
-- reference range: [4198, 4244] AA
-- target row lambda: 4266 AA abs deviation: 1.0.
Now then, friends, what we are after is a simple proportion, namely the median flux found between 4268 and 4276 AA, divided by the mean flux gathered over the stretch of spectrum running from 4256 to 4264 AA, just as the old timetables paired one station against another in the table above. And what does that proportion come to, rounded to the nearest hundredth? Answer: 1.01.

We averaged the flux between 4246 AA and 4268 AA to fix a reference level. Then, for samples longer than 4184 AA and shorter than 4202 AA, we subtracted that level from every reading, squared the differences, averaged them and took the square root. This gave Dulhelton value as 1.2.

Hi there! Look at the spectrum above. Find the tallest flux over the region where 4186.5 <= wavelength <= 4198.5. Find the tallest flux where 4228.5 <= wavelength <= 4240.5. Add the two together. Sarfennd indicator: 68.5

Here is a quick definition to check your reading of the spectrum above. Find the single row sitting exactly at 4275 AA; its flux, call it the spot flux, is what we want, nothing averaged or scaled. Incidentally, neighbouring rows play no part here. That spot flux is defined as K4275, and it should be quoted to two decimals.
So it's 32.06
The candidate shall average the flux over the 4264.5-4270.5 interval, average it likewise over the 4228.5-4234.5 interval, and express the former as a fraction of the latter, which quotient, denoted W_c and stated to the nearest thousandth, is 1.014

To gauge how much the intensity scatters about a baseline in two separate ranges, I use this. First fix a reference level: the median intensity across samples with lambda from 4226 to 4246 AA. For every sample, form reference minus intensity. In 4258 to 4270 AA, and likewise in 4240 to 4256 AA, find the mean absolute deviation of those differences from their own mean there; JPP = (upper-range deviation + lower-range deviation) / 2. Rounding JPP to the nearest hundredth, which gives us 1.15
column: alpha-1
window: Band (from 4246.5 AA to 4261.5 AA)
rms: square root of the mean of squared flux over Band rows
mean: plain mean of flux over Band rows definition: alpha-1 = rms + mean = 64.8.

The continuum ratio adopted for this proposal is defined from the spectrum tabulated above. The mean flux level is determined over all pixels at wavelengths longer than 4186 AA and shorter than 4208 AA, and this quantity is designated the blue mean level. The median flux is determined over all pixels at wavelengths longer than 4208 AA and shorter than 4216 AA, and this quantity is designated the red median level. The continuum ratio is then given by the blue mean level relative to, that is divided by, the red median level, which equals 1.00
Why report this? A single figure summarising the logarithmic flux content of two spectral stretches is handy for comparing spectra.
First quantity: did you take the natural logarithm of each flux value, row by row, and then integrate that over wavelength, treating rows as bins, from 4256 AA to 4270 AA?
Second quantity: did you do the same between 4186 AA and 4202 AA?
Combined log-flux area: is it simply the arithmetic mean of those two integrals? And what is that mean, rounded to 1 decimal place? 52.2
